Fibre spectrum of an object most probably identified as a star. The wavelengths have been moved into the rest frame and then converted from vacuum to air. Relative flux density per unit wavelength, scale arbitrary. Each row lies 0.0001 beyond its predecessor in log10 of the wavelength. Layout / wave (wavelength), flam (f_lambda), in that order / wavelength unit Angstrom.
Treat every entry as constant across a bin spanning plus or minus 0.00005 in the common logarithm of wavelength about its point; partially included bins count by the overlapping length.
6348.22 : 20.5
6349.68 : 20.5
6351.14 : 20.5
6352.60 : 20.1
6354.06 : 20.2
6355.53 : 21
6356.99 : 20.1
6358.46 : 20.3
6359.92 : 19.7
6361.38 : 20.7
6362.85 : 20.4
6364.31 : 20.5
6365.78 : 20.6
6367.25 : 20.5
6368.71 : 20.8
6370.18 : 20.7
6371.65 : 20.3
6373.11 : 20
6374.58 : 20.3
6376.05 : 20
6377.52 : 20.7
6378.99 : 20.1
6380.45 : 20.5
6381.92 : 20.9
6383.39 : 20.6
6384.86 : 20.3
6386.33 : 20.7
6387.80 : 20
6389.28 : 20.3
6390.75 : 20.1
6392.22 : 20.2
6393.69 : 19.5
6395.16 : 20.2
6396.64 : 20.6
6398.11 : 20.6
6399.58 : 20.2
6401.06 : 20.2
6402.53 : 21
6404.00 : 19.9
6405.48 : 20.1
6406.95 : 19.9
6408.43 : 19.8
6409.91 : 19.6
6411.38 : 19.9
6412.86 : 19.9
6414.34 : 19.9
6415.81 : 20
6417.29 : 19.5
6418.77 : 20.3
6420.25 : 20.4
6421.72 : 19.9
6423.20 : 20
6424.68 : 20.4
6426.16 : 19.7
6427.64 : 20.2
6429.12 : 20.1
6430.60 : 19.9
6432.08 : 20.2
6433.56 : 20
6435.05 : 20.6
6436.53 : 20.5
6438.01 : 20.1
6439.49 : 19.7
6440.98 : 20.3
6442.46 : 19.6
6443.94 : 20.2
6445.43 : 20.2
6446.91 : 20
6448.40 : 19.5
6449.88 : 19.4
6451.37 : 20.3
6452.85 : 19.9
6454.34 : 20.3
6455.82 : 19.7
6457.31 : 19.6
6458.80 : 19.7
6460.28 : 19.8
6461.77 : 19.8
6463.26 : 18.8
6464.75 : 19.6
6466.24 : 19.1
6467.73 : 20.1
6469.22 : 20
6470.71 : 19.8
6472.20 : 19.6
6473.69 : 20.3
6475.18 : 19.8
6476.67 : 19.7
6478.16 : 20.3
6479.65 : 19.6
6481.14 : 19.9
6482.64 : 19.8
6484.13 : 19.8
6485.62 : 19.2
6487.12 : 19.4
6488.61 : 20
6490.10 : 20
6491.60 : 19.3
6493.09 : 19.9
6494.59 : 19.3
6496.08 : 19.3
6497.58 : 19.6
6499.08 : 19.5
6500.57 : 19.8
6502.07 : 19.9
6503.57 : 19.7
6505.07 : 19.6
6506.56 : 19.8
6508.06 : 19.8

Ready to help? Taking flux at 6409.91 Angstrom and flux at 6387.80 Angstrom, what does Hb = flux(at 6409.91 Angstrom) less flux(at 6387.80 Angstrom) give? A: -0.4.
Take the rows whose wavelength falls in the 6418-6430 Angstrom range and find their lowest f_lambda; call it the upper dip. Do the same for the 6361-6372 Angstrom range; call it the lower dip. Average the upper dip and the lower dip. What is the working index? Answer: 20.0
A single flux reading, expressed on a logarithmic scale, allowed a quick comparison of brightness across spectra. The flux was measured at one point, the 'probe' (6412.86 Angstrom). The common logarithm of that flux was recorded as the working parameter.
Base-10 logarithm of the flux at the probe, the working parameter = 1.30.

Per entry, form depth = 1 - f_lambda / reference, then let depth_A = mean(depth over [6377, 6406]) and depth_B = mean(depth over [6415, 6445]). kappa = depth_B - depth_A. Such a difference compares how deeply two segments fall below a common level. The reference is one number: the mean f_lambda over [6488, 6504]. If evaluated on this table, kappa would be 0.013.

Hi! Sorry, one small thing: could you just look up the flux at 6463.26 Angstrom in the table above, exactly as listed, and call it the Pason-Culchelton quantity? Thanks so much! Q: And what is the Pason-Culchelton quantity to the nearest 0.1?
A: 18.8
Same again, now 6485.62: 19.2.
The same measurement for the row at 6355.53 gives 21.0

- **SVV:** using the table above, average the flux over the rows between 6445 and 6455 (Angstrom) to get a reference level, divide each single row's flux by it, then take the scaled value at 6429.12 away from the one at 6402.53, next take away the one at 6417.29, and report -0.93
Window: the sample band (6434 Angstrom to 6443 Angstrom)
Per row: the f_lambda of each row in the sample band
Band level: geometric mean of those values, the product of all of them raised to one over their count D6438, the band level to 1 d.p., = 20.1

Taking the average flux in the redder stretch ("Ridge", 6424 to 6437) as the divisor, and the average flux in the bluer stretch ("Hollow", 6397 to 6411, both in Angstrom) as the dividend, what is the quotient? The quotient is 1.00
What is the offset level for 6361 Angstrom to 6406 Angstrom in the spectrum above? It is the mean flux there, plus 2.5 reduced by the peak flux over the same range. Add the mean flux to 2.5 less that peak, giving 1.87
